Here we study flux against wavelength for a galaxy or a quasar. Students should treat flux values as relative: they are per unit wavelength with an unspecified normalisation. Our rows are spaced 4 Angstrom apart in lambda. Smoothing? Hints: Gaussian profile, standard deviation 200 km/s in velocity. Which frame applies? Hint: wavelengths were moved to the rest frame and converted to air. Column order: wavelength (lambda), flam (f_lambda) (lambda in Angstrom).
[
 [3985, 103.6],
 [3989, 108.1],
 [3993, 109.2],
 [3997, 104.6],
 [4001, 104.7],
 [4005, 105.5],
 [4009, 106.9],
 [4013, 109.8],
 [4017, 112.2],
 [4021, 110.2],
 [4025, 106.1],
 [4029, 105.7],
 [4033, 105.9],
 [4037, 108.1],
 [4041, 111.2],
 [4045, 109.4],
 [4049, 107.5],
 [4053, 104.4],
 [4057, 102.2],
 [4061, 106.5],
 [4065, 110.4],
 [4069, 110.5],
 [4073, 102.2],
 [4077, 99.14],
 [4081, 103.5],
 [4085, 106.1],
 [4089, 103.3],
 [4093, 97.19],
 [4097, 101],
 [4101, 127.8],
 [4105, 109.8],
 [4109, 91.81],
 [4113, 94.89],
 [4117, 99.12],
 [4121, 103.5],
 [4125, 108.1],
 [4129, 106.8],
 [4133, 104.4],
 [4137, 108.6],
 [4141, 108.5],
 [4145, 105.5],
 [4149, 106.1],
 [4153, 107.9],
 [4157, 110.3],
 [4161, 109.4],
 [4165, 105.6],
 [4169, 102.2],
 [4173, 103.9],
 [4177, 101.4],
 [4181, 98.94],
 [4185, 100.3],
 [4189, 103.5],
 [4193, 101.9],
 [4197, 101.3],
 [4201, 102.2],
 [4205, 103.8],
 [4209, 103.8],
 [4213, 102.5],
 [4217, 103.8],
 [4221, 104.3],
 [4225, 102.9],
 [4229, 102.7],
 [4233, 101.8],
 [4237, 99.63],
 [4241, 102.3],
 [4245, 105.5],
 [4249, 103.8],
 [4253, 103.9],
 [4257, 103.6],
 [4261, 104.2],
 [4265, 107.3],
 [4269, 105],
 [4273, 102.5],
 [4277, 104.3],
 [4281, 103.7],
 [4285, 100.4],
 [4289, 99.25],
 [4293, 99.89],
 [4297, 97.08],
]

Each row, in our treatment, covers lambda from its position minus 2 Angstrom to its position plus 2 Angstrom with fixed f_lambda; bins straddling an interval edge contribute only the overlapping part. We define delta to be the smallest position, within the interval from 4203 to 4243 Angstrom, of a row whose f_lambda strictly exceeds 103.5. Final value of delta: 4205 Angstrom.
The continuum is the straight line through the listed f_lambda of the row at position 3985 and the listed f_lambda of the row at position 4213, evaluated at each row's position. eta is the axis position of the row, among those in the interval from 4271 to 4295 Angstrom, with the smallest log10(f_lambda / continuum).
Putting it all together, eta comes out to 4289 Angstrom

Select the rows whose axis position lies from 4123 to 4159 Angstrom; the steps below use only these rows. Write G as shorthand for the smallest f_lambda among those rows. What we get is 104.4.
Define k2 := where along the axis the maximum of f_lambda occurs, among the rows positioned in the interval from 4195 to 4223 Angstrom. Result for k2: 4221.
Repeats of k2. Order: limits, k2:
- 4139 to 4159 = 4157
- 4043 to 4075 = 4069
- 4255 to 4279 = 4265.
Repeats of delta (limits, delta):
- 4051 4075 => 4053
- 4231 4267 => 4245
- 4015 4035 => 4017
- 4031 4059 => 4033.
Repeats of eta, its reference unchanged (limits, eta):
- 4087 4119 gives 4109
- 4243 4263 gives 4257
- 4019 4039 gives 4029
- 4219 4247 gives 4237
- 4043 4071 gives 4057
